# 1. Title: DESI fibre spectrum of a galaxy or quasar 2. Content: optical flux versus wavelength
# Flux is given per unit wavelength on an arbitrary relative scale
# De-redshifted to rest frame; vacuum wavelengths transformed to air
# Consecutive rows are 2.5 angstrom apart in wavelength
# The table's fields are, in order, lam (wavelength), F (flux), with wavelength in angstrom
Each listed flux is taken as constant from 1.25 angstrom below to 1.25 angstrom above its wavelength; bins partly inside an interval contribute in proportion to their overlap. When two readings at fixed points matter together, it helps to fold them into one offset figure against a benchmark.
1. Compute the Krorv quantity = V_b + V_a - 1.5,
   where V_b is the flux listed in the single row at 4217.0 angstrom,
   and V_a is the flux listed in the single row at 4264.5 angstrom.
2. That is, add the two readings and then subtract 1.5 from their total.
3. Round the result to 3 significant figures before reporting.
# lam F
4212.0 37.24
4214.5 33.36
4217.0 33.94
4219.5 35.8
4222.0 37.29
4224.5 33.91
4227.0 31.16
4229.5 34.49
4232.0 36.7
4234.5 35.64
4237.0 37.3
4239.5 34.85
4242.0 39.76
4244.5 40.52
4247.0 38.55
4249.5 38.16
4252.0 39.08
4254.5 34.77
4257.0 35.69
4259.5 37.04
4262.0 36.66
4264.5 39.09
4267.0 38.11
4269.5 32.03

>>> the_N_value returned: 71.5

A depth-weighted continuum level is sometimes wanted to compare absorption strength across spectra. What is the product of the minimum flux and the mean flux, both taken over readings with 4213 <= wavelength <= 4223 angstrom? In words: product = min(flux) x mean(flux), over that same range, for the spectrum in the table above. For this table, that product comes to 1171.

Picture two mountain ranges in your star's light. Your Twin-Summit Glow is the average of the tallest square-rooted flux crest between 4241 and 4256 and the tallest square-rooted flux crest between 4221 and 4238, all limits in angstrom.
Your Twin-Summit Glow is 6.24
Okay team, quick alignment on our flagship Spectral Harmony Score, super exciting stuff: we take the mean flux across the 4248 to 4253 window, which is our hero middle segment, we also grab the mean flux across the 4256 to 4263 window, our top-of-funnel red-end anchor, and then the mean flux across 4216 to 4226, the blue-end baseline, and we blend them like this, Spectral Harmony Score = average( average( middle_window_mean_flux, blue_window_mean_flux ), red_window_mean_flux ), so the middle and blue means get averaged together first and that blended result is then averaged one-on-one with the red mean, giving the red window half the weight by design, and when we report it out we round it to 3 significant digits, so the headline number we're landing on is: 36.7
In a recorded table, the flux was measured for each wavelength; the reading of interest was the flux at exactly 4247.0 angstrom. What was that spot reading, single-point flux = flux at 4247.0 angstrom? 38.55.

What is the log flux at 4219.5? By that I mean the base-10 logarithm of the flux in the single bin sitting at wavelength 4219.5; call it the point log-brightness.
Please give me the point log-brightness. 1.55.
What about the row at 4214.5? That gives 1.52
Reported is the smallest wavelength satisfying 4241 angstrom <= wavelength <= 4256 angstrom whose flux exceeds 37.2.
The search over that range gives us 4242.0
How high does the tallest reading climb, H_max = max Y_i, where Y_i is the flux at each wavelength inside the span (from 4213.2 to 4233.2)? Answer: 37.29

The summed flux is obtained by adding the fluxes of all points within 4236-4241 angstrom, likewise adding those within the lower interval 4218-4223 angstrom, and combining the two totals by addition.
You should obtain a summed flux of 145.2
